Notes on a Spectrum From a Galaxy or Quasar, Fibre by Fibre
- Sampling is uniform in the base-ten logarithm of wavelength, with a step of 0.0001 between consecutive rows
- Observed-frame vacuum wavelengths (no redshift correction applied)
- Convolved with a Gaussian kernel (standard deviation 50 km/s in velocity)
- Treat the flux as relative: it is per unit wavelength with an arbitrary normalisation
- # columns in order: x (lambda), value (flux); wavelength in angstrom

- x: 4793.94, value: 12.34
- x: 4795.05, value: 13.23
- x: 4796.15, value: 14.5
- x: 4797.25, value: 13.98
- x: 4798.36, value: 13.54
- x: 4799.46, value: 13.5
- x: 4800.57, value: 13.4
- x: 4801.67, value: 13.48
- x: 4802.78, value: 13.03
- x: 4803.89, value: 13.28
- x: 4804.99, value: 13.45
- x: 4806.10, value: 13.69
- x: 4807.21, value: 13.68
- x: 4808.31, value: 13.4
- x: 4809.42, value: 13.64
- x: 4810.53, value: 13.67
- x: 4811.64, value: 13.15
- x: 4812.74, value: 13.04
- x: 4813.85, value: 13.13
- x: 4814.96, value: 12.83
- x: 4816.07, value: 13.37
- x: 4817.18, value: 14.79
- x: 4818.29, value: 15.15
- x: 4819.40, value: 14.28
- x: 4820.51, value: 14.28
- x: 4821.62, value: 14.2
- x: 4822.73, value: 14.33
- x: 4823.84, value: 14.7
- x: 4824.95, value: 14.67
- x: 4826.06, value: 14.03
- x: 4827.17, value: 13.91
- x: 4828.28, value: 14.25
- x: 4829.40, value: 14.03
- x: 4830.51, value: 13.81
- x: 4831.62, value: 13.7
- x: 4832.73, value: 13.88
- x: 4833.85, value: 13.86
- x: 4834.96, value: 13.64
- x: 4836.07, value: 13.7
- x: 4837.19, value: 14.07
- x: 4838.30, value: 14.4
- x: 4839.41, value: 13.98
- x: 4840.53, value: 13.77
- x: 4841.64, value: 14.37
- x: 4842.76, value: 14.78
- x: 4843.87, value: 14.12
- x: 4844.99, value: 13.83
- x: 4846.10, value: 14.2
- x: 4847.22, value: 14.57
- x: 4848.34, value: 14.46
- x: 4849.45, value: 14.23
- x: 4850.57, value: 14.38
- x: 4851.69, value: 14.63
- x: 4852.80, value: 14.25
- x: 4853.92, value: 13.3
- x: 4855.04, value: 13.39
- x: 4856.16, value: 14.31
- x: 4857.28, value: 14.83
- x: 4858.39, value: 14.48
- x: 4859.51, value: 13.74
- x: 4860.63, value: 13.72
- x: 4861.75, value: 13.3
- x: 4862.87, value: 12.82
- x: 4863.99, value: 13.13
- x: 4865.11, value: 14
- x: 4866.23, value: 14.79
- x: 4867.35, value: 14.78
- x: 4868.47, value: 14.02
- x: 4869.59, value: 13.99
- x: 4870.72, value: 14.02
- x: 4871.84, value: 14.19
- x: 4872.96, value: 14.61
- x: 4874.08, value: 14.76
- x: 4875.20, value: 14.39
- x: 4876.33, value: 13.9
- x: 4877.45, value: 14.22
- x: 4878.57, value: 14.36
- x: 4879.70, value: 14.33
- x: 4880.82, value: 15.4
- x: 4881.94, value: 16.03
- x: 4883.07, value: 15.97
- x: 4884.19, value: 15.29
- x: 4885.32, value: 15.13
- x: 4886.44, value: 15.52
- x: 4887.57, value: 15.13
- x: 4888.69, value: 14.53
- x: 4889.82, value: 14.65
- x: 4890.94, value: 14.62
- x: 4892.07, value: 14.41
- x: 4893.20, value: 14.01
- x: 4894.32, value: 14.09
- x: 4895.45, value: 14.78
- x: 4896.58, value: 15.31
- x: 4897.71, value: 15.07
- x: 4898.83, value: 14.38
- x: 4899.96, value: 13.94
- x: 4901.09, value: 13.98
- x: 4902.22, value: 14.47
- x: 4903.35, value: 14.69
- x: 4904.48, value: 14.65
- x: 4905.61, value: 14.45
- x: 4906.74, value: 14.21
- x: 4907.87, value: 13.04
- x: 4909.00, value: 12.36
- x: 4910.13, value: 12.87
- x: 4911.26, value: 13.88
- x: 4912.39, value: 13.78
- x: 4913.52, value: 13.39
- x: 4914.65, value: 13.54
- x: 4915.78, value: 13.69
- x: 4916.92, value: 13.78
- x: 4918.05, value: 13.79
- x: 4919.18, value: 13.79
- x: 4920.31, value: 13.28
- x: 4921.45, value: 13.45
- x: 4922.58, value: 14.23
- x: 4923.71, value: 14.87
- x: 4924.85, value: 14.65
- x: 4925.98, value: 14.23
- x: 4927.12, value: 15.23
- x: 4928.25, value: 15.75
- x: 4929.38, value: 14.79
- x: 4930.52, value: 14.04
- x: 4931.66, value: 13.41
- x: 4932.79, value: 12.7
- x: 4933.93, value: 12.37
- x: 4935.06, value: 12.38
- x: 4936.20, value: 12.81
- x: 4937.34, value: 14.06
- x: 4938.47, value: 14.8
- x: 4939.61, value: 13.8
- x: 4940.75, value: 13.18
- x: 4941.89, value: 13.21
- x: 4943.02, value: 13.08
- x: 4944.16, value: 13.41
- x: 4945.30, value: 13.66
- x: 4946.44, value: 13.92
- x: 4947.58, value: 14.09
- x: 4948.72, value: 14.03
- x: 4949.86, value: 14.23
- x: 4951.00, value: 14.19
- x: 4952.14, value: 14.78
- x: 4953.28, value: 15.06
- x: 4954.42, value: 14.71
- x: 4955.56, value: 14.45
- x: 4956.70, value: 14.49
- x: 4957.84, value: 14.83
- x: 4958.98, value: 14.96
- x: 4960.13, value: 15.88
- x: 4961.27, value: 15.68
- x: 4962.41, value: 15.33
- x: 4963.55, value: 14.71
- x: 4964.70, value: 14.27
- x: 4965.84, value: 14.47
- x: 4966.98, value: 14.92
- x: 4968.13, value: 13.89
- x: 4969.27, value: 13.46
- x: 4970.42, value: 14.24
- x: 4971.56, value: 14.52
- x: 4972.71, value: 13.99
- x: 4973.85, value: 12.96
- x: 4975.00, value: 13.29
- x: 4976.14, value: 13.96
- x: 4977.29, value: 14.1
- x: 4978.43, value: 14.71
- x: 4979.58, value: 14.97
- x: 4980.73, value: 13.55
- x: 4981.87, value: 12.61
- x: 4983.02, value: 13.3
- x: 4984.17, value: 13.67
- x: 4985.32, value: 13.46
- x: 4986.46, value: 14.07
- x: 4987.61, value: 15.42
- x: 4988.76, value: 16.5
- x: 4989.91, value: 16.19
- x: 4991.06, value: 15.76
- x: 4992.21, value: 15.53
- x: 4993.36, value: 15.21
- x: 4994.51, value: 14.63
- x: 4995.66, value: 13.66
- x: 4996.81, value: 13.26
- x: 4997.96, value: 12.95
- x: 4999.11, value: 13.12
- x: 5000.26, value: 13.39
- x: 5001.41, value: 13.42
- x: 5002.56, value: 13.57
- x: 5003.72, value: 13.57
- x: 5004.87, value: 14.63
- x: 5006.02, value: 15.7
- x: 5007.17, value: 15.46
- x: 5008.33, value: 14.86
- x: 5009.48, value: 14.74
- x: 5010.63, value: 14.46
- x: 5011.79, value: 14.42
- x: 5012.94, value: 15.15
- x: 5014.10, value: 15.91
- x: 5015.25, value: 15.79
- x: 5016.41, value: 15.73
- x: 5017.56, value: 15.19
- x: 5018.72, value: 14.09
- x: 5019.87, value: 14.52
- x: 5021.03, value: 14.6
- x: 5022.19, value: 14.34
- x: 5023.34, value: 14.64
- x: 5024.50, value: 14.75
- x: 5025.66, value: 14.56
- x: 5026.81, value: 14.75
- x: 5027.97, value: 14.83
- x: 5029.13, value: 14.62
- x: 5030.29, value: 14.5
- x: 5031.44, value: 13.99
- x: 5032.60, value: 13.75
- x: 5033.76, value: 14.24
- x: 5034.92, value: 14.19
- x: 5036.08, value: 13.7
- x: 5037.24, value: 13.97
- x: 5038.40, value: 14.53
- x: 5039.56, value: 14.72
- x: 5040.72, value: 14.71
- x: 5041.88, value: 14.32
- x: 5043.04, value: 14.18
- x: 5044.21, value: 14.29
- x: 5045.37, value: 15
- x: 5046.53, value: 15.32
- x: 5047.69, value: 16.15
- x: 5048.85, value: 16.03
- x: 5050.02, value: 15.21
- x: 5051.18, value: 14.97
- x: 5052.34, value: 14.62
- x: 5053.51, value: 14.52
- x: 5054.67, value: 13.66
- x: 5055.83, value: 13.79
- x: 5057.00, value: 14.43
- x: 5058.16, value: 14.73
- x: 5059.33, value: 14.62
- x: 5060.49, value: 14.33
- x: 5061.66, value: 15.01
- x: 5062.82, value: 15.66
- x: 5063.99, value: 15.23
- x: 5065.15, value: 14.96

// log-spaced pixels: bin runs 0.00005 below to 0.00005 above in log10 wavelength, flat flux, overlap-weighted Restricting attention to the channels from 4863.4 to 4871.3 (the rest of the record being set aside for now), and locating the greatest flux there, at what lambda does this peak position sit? 4866.23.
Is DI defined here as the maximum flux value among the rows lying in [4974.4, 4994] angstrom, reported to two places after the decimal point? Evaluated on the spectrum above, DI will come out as 16.50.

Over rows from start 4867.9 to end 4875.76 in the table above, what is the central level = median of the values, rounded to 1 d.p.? 14.2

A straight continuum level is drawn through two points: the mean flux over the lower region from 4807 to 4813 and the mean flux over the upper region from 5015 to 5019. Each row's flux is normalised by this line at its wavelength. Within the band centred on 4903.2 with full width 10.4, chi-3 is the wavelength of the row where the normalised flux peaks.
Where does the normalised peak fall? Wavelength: 4903.35 angstrom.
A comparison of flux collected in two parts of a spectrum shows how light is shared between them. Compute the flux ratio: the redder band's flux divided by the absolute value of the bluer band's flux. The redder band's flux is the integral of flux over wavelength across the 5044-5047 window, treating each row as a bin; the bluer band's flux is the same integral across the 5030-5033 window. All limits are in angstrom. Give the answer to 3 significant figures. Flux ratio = 1.06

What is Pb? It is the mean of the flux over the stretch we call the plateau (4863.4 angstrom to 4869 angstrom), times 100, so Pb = 1414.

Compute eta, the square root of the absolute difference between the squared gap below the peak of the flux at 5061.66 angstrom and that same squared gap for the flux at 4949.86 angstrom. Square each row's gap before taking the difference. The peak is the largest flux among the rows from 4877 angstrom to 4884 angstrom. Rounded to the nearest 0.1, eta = 1.5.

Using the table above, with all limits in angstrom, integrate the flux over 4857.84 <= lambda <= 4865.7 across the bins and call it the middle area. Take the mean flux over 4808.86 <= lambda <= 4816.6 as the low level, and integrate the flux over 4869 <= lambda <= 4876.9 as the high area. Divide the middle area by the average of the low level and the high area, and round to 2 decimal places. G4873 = 1.70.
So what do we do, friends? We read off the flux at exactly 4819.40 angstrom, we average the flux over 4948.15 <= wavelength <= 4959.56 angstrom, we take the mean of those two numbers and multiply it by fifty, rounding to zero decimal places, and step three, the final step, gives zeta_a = 721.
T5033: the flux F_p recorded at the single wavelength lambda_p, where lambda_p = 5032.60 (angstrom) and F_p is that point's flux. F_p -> 13.75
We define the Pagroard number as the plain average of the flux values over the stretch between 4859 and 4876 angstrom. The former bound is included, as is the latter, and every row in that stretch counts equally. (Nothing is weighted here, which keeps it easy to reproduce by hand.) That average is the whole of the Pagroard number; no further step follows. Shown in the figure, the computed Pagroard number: 14.0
